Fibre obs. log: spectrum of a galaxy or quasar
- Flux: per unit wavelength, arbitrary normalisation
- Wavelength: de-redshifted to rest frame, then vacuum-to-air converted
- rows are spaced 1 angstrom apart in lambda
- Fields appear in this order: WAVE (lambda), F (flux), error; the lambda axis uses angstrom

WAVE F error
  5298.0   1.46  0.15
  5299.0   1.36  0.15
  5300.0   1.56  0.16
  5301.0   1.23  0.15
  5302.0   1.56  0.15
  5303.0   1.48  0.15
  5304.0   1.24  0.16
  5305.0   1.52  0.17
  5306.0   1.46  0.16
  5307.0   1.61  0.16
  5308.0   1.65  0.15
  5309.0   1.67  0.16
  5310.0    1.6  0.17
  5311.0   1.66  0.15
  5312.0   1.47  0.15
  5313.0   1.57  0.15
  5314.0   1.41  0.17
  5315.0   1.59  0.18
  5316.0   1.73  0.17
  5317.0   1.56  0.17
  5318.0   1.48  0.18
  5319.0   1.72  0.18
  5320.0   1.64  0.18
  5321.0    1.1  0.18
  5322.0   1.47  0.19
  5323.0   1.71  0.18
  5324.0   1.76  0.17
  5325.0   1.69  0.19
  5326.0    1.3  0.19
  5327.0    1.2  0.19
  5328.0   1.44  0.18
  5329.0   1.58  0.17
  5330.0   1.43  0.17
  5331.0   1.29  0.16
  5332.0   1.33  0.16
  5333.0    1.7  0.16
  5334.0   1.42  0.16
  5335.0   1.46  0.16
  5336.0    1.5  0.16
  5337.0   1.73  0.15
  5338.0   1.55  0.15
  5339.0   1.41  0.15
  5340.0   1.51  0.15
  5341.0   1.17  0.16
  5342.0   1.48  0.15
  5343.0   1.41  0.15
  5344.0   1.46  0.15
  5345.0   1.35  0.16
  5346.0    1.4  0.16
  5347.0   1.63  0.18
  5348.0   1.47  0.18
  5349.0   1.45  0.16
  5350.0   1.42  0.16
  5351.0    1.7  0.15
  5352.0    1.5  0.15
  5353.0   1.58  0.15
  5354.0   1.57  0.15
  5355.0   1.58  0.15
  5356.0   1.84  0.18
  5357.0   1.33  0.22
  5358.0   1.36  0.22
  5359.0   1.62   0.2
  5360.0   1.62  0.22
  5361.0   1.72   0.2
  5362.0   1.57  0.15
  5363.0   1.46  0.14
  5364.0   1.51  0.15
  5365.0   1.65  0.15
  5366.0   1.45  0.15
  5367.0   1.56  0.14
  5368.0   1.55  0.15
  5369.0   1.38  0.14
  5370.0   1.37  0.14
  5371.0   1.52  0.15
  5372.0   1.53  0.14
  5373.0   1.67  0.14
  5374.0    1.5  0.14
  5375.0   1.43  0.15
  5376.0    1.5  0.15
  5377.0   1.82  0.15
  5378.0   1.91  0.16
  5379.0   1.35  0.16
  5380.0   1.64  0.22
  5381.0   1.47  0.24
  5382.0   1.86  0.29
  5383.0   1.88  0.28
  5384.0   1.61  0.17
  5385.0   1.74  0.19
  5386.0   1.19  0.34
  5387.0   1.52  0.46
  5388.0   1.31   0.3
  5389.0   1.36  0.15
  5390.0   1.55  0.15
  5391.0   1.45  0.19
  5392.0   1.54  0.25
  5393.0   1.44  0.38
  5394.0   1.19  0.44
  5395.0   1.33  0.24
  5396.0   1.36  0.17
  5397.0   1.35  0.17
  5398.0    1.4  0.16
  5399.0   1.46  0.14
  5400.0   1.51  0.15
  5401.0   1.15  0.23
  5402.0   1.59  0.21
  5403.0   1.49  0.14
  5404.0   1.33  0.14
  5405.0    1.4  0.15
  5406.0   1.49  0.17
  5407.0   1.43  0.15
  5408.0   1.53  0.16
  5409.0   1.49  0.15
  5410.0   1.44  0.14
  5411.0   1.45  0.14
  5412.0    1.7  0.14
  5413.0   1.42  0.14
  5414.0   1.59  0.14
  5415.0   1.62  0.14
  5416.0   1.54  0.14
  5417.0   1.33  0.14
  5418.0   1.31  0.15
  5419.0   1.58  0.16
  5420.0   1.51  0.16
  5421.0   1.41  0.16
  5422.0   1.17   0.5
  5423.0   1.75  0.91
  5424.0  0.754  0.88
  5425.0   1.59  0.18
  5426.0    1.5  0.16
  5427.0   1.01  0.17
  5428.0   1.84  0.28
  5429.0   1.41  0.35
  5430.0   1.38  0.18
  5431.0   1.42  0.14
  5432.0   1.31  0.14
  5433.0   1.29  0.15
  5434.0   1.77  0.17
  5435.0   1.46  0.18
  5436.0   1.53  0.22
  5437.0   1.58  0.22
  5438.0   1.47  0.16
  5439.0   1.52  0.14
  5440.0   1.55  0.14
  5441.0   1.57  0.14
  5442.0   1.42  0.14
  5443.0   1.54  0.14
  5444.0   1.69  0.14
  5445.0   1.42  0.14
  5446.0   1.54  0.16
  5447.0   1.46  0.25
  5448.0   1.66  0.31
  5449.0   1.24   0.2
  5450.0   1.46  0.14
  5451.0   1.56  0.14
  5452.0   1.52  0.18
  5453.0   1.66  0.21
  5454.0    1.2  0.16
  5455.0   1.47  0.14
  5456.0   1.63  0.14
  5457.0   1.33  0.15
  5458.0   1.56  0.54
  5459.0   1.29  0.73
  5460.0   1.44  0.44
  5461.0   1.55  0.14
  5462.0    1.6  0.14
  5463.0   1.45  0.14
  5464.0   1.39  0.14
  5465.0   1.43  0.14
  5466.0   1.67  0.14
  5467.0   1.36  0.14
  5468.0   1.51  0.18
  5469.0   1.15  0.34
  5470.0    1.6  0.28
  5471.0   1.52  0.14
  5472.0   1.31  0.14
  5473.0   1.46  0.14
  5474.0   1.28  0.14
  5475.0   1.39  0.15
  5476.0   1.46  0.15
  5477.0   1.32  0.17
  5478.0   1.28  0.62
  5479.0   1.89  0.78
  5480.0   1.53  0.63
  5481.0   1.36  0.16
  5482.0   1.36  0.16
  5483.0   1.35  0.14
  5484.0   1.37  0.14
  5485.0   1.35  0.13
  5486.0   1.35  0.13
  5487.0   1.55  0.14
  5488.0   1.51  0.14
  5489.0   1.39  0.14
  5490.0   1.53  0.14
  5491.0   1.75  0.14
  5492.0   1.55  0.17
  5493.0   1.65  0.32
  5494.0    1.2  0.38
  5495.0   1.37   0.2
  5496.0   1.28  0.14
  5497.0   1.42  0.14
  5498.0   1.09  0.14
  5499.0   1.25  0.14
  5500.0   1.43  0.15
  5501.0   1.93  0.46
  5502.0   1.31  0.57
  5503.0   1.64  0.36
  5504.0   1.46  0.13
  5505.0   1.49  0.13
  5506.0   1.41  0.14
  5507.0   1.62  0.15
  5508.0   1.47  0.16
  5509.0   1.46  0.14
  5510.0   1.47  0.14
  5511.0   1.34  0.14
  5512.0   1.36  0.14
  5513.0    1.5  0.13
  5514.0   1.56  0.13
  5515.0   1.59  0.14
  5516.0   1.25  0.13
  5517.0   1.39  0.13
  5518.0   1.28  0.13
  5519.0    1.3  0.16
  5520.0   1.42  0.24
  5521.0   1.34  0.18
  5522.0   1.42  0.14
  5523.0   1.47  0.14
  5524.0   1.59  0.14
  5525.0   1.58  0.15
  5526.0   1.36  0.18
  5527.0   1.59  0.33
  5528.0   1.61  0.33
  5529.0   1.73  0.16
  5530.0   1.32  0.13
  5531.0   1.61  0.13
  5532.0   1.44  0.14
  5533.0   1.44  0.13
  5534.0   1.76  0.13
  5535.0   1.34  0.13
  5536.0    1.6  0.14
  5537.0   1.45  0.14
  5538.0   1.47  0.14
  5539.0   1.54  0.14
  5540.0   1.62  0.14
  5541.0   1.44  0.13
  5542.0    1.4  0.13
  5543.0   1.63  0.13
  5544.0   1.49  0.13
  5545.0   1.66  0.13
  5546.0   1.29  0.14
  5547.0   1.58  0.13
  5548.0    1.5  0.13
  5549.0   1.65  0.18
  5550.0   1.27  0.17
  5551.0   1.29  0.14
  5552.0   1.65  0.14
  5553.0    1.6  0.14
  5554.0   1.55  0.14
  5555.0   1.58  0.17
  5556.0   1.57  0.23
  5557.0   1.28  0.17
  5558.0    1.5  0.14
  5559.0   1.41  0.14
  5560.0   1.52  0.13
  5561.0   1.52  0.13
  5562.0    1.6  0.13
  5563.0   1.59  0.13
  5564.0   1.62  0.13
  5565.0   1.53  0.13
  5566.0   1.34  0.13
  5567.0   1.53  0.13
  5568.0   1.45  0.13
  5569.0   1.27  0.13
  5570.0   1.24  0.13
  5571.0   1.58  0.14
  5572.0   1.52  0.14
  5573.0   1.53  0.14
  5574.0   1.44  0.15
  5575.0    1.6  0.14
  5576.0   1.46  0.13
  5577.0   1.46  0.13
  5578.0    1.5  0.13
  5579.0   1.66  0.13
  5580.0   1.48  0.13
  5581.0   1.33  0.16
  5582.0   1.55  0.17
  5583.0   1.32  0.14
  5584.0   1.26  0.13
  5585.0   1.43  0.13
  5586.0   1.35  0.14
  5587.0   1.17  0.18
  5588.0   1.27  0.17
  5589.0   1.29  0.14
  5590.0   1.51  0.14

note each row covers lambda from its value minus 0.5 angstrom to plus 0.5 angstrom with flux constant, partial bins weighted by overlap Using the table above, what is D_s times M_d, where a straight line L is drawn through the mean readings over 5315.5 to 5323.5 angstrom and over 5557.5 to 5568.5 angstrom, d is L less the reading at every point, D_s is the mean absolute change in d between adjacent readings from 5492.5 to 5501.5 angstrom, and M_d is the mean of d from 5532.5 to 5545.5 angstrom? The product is -0.0031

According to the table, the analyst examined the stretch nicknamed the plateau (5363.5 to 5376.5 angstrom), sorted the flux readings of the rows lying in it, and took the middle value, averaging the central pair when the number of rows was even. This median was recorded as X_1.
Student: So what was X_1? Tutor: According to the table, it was 1.51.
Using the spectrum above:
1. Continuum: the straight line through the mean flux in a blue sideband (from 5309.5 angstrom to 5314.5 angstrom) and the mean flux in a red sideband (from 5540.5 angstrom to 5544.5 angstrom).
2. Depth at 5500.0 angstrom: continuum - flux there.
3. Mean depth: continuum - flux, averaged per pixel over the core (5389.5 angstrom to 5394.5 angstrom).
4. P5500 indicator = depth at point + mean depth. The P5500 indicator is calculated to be 0.16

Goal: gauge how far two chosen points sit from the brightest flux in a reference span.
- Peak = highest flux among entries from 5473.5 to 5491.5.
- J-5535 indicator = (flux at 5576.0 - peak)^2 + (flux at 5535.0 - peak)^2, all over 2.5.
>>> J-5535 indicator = 0.19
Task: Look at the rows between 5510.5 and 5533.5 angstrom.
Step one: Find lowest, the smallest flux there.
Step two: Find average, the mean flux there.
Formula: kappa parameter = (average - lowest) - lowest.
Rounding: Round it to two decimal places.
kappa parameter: -1.04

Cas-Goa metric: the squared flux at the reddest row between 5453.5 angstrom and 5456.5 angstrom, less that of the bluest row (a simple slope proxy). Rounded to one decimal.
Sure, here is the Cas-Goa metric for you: 1.2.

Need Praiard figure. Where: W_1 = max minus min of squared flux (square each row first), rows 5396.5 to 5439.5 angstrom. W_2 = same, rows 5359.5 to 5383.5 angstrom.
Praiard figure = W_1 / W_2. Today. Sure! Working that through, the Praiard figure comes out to 1.5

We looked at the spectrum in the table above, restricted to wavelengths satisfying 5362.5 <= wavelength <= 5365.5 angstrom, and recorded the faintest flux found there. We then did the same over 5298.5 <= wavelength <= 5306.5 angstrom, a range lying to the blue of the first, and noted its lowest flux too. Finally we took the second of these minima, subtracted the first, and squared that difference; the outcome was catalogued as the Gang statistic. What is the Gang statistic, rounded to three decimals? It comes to 0.053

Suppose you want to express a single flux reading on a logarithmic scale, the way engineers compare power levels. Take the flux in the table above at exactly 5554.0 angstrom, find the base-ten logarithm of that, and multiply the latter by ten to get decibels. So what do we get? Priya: 1.9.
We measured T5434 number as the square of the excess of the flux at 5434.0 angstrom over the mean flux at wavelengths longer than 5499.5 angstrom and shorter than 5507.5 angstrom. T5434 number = 0.055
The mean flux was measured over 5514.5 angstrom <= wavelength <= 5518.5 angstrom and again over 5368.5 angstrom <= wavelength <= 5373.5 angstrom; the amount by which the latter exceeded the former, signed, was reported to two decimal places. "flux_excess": 0.12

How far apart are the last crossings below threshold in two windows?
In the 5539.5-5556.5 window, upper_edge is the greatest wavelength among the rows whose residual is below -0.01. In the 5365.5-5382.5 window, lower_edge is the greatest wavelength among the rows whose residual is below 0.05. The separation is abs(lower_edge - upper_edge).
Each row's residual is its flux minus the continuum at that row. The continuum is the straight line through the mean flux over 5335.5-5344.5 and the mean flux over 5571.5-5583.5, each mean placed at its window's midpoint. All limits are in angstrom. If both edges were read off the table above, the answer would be 170 angstrom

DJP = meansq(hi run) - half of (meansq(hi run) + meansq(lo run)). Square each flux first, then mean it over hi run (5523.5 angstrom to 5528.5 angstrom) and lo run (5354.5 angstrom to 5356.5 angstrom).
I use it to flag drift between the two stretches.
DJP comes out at -0.27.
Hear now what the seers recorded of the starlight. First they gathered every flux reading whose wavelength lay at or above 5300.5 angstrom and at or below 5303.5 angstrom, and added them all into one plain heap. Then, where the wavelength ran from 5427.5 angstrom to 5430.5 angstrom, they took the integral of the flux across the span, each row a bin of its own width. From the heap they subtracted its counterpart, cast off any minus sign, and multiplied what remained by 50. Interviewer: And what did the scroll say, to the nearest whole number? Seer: 18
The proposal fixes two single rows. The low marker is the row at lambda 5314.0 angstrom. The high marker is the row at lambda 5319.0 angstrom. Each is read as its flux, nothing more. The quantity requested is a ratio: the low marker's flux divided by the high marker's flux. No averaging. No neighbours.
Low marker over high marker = 0.82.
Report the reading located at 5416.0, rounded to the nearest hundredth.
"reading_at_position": 1.54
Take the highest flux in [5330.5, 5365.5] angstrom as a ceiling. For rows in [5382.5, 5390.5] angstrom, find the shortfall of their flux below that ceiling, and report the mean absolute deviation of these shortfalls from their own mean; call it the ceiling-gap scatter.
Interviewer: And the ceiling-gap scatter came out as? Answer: 0.175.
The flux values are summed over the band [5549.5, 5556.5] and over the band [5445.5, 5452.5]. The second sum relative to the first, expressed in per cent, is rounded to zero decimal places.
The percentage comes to 99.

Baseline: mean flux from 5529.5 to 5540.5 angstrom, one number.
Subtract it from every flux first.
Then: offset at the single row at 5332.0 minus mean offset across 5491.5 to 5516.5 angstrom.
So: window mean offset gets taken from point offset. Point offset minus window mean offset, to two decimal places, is -0.11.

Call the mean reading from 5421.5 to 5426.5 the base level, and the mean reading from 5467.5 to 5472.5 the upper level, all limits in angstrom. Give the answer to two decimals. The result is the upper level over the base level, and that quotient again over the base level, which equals 0.77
